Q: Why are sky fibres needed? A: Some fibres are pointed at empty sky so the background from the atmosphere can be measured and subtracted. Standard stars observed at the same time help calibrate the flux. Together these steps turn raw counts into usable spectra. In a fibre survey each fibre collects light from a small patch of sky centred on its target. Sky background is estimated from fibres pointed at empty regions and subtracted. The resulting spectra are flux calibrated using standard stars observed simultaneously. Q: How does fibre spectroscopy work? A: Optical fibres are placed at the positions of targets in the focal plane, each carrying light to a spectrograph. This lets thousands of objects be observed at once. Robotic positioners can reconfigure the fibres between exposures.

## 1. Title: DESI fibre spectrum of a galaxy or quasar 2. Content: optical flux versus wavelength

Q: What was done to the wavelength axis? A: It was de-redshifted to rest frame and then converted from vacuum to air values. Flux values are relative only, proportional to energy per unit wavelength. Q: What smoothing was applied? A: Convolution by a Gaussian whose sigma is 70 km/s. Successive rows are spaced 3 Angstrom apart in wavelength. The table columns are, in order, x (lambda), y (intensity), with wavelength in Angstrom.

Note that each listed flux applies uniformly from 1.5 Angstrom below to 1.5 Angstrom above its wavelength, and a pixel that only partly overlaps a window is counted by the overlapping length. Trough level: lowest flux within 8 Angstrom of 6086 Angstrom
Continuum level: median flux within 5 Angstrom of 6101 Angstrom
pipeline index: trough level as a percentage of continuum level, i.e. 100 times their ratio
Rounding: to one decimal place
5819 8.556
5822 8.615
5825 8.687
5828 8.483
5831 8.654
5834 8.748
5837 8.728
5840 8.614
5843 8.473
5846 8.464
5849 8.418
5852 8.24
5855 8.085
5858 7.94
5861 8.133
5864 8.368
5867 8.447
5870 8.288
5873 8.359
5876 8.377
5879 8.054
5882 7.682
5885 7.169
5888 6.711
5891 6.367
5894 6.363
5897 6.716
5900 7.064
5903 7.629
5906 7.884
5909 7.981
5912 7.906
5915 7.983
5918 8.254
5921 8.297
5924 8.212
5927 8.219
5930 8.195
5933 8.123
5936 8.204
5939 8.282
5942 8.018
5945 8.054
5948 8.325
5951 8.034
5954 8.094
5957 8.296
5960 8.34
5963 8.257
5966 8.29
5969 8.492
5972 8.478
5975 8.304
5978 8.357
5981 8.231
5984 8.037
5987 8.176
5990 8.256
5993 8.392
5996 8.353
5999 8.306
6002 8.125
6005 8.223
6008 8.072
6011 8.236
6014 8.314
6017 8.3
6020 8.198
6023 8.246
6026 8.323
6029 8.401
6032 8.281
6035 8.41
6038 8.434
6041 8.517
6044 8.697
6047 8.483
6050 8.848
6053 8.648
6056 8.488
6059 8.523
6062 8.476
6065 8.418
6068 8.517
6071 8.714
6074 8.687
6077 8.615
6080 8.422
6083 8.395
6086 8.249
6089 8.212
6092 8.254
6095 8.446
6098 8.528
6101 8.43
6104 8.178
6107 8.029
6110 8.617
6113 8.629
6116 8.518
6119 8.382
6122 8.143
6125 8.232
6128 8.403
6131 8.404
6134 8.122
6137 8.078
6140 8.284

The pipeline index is 97.4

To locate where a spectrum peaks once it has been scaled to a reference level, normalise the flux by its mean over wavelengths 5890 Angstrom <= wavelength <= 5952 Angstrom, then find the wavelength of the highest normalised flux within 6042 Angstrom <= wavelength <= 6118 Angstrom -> 6050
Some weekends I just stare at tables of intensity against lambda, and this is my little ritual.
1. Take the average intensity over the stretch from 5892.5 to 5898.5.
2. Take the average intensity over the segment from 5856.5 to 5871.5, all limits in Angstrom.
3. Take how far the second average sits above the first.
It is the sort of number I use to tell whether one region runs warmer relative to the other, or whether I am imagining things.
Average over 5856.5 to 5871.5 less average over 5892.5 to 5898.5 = 1.70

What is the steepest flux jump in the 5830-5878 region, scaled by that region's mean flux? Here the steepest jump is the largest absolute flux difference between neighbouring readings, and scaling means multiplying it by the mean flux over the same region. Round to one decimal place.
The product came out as 2.0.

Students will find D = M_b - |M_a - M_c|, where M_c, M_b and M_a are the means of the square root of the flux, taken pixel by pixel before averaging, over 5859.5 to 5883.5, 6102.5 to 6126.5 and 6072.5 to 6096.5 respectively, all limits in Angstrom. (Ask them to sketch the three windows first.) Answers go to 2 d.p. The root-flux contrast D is 2.85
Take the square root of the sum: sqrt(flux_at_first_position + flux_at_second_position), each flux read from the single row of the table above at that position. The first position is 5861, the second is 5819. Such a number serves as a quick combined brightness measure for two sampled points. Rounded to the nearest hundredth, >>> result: 4.09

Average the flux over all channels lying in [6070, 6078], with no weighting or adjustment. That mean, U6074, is 8.67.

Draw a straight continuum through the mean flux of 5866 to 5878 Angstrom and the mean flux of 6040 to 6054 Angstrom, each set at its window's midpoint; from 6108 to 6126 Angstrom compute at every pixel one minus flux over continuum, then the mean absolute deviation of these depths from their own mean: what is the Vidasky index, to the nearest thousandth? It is 0.020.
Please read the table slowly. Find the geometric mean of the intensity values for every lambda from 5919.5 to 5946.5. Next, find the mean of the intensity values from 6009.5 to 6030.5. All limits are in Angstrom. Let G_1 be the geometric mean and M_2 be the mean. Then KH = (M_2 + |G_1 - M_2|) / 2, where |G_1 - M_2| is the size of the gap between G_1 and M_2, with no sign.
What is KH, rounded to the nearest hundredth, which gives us 4.20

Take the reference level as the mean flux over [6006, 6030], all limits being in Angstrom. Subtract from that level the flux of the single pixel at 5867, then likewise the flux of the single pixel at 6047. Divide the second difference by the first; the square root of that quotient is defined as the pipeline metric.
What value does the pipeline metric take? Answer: 1.1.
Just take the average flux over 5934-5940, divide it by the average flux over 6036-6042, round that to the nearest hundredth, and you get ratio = 0.97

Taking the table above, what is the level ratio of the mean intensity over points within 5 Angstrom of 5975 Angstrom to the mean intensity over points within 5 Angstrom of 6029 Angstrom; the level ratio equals 1.01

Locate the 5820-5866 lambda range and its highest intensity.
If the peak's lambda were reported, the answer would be 5834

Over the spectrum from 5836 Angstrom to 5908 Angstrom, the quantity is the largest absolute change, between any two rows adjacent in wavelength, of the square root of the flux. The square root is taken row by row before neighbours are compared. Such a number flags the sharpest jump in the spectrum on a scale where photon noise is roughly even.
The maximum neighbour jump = 0.10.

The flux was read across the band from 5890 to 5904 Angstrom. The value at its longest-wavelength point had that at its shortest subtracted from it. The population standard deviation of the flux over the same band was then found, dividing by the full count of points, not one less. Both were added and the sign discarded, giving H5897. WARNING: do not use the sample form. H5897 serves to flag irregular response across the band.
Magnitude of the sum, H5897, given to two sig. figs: 1.7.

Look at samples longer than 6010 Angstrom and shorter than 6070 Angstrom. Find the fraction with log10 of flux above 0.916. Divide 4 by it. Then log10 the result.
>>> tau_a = 0.65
